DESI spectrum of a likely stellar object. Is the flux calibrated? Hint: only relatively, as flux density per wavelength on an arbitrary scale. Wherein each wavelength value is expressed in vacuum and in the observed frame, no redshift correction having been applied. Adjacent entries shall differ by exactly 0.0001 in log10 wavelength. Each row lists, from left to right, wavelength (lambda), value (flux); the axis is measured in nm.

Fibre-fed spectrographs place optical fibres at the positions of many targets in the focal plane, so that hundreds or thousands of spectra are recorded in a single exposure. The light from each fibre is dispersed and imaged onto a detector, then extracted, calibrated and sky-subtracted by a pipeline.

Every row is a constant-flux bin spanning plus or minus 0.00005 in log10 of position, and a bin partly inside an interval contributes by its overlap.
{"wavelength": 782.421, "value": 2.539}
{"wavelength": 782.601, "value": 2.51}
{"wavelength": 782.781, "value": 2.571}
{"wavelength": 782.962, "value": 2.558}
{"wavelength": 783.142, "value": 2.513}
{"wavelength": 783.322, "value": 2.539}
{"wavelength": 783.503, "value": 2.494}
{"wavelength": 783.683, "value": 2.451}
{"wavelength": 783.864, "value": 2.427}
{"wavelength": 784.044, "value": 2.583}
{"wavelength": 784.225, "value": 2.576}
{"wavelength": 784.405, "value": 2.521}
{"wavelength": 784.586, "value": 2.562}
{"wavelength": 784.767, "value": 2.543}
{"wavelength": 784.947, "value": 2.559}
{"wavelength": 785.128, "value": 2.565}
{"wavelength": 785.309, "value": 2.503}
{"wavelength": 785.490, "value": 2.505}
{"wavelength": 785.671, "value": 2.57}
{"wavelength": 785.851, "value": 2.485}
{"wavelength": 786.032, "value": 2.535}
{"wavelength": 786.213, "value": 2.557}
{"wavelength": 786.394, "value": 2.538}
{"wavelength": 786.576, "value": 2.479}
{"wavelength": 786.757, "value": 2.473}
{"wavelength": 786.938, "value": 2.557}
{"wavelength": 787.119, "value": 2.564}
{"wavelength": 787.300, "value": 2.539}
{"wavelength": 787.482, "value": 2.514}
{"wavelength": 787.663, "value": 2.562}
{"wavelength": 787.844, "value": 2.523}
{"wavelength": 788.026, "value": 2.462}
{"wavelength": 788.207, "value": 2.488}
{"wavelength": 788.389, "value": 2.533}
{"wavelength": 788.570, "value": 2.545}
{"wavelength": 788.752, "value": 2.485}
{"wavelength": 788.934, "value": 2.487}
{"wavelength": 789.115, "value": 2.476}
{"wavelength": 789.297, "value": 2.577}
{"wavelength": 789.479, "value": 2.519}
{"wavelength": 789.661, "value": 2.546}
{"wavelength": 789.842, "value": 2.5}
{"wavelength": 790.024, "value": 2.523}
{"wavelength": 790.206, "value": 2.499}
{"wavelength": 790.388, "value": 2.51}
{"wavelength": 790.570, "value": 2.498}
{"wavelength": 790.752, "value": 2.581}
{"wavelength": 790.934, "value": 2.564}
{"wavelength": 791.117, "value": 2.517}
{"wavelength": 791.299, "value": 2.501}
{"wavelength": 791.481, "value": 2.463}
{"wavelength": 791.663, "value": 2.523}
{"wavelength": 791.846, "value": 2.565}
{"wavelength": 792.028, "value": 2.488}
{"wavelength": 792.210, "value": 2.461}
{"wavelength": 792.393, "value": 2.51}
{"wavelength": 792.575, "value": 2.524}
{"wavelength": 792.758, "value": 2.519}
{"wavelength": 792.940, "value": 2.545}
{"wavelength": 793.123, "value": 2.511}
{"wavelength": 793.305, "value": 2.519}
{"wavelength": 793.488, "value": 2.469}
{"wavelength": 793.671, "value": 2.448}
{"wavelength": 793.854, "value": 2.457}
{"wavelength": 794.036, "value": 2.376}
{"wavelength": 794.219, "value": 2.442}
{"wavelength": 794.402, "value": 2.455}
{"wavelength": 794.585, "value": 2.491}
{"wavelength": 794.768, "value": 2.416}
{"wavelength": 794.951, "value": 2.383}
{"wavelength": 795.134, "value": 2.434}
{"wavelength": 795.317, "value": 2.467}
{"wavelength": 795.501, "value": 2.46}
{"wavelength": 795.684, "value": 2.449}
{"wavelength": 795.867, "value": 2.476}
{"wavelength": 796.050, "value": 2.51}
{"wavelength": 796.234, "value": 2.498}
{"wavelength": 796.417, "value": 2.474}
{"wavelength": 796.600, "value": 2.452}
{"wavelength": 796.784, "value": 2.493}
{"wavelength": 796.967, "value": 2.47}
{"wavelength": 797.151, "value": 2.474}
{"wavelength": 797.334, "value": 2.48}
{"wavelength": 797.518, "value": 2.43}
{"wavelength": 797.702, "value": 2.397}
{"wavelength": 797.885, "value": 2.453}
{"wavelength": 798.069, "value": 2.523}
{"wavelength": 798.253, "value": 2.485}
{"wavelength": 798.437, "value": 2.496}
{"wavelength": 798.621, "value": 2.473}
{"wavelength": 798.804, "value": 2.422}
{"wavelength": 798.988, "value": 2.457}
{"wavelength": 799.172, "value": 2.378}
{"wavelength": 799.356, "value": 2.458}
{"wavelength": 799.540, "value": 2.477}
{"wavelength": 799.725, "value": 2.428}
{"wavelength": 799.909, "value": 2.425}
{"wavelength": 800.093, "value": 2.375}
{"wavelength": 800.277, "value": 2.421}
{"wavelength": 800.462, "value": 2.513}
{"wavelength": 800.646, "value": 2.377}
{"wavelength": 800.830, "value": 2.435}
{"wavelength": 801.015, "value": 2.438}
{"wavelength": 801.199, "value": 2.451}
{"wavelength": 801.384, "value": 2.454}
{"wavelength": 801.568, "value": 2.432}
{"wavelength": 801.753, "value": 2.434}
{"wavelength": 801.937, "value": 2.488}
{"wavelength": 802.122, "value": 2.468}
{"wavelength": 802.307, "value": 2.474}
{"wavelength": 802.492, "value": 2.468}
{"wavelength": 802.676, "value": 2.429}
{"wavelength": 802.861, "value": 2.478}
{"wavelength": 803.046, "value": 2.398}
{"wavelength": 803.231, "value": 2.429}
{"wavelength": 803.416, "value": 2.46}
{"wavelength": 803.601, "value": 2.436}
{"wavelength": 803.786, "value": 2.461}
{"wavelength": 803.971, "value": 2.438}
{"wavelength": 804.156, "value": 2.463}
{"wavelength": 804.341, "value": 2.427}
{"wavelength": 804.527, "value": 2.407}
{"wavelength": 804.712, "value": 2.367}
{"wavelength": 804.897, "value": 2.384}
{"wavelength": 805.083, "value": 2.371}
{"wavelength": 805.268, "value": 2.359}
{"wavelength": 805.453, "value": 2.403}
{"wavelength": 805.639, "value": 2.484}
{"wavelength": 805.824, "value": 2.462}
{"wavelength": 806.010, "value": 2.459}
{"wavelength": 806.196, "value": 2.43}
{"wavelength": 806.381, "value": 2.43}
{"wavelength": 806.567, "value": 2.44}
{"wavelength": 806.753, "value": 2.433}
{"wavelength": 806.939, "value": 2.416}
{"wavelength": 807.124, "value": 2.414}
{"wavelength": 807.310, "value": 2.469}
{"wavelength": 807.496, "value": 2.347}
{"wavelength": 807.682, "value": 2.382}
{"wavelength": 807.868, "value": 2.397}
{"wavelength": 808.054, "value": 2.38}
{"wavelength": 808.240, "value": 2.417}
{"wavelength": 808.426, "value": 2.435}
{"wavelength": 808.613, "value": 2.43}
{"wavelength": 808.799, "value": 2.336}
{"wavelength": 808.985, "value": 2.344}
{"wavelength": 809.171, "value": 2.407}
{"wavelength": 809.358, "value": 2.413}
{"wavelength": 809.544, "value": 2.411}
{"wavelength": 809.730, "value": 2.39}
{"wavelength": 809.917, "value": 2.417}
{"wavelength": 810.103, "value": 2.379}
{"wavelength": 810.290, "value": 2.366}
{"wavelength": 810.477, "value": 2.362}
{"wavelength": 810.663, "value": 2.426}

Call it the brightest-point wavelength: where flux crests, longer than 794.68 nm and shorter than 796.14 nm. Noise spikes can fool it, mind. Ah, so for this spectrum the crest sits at 796.050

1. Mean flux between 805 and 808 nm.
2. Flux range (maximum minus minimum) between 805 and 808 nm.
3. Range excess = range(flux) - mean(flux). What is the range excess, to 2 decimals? -2.28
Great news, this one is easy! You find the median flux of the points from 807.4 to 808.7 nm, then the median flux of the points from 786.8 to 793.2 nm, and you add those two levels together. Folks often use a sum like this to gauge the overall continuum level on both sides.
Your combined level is 4.92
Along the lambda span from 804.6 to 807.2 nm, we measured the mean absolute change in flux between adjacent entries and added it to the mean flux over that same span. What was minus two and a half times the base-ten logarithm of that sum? -0.97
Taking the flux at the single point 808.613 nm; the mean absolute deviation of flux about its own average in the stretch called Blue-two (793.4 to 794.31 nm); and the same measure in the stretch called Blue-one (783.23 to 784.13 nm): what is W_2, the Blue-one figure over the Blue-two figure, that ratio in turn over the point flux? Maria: 0.82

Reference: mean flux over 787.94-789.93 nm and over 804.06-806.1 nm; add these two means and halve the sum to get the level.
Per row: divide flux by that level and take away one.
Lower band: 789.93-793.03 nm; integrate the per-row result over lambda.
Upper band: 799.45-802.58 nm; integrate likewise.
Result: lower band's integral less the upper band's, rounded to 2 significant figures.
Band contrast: 0.091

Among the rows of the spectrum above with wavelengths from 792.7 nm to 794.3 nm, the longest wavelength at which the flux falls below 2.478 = 794.219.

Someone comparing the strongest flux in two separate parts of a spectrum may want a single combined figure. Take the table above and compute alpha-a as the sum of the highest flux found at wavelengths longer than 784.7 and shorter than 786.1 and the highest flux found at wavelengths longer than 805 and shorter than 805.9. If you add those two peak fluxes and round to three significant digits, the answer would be 5.05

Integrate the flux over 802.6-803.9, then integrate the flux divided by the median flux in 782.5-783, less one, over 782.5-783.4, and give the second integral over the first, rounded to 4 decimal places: -0.0022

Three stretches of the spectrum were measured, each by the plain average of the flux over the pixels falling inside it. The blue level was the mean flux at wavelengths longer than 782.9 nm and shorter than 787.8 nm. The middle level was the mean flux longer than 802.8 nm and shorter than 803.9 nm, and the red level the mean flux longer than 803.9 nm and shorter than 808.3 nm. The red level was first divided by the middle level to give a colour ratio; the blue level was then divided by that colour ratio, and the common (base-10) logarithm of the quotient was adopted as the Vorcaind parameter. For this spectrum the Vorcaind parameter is 0.408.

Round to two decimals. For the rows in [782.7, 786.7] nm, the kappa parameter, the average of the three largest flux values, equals 2.58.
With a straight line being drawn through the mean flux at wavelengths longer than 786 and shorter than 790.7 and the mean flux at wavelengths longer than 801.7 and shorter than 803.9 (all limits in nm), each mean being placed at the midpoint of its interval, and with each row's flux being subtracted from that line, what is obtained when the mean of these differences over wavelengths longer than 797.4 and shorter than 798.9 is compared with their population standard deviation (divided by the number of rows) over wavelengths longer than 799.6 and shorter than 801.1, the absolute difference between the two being 0.027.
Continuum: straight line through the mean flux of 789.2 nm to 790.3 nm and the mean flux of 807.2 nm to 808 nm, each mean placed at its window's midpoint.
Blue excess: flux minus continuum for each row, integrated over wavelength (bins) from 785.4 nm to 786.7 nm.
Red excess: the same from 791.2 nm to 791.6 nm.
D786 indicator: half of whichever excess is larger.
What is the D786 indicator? -0.006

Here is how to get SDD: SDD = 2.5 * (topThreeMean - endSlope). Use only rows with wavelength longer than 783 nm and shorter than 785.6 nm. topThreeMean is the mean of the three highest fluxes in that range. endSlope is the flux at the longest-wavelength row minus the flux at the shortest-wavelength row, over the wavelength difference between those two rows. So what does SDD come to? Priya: 6.45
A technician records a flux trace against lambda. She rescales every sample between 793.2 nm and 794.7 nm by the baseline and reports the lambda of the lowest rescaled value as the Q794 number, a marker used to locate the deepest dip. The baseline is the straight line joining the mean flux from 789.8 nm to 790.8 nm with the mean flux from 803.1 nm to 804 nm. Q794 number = 794.036 nm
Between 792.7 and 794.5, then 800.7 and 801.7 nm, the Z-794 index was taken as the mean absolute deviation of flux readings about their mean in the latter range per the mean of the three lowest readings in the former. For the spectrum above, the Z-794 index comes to 0.0035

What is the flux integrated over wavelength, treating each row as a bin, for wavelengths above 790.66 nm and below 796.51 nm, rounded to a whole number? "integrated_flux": 15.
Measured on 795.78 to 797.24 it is 4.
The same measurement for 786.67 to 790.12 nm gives 9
